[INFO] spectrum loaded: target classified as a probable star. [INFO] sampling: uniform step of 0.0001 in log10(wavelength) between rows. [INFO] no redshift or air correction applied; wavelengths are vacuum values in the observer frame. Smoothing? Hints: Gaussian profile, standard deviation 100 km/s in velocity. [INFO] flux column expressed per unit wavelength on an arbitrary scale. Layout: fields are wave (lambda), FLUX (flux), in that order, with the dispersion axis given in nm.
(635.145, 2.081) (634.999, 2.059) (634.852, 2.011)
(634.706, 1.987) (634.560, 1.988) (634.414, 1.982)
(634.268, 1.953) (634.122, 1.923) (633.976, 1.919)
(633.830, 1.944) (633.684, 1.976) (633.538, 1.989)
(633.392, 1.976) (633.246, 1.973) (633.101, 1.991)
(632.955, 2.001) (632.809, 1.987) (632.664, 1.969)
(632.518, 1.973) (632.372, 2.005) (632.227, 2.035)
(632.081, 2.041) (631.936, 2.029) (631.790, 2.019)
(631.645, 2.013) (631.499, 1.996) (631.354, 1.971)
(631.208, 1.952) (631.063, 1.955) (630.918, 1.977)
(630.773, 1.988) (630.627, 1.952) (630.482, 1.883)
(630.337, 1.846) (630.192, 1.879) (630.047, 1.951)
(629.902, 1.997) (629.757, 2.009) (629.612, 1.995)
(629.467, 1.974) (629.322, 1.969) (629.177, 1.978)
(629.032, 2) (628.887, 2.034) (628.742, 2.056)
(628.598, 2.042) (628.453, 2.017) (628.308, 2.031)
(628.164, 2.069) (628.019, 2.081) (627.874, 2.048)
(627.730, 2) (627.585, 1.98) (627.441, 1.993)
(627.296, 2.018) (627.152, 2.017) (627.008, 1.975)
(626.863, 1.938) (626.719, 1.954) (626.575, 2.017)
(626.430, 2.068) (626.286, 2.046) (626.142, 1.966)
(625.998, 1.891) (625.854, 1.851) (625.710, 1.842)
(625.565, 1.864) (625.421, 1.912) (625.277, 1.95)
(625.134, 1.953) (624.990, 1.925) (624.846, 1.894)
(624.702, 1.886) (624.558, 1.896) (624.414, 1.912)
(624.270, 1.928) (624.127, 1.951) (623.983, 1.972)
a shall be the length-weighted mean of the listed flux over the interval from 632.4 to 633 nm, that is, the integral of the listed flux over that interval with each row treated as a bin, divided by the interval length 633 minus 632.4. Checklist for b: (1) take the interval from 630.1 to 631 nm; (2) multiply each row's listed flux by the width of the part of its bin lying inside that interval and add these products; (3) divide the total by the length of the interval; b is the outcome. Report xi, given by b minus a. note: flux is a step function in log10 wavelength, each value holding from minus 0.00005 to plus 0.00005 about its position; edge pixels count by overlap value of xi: -0.060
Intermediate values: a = 1.98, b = 1.92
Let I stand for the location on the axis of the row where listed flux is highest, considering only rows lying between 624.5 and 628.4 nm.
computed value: 628.019 nm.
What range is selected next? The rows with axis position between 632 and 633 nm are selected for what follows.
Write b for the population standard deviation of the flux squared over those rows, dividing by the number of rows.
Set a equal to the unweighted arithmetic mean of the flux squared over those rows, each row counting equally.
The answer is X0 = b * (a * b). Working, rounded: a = 4.01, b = 0.10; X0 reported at 0.04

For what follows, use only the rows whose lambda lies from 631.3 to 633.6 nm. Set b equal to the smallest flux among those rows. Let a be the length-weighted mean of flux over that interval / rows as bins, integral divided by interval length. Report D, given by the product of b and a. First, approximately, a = 1.999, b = 1.969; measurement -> 3.94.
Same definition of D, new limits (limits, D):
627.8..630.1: 3.93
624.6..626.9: 3.56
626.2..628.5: 3.91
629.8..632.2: 3.63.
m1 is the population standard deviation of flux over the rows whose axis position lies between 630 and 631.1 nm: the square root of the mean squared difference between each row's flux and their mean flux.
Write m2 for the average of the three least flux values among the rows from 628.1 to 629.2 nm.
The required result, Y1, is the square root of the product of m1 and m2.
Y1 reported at 0.312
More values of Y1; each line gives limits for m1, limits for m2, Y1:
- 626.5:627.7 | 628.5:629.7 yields 0.237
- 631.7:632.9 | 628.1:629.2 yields 0.230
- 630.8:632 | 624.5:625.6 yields 0.228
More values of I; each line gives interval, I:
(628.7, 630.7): 628.742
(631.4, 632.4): 632.081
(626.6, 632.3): 628.019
